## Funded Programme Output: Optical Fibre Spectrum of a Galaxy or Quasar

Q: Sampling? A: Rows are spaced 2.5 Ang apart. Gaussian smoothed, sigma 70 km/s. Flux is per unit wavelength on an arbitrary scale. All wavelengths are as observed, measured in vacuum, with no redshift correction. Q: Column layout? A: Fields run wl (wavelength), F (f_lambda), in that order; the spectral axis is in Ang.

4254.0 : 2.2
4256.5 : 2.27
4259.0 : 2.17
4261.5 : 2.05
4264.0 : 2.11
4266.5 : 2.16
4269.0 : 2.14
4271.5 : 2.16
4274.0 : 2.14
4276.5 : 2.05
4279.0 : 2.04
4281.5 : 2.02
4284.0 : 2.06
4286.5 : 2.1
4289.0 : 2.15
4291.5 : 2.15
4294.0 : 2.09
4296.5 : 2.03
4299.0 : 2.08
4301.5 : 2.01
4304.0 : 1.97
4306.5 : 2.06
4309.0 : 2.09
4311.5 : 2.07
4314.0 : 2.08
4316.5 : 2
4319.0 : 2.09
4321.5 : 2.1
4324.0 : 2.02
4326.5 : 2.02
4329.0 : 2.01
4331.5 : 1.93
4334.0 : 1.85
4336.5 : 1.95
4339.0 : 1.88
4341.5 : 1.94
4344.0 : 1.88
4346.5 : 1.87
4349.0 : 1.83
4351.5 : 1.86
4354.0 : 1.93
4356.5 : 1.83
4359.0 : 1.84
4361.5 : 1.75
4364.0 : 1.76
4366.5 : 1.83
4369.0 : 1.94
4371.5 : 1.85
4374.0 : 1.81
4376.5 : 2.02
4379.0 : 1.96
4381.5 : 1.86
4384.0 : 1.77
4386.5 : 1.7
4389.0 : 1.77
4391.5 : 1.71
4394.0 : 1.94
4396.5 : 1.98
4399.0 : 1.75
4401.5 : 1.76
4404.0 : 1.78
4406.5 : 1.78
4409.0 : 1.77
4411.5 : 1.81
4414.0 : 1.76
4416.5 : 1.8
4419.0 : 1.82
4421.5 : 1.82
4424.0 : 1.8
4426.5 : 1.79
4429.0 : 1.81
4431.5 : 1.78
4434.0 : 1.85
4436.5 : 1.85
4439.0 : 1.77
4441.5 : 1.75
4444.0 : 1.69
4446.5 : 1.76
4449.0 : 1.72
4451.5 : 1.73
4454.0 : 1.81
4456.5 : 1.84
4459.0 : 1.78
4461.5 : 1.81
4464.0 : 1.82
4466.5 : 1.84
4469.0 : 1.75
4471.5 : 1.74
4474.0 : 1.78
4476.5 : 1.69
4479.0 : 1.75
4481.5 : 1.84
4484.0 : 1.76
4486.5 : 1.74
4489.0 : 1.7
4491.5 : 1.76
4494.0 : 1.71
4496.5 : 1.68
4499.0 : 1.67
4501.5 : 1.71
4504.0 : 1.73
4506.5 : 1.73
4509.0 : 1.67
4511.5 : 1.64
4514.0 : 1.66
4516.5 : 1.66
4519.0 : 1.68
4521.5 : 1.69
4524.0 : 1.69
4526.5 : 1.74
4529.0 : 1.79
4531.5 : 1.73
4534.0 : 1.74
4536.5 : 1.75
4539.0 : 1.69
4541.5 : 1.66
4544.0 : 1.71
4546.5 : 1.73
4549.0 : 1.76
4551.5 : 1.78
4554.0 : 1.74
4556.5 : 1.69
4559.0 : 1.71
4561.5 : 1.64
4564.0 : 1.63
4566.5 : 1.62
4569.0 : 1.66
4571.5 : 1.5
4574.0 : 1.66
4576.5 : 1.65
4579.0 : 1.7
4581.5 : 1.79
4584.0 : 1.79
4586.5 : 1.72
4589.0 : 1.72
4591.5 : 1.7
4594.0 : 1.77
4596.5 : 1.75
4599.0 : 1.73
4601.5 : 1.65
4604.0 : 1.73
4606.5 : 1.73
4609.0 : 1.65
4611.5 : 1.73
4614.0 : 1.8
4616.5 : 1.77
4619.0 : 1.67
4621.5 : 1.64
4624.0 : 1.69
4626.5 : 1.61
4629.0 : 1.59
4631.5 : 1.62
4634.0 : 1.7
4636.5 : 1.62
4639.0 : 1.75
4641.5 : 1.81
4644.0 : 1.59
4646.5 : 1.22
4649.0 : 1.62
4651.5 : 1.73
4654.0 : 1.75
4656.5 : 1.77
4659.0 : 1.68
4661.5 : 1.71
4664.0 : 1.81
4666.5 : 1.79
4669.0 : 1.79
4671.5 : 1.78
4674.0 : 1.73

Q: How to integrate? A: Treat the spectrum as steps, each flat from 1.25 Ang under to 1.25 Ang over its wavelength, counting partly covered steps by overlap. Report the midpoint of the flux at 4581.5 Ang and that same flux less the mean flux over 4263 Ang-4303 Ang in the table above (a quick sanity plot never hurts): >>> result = 0.74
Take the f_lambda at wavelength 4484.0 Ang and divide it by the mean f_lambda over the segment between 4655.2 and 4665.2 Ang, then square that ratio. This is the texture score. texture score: 1.02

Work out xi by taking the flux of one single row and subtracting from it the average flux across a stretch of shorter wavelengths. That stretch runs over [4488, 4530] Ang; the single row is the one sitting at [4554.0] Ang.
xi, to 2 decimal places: 0.04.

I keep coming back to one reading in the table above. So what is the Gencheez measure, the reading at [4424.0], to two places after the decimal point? 1.80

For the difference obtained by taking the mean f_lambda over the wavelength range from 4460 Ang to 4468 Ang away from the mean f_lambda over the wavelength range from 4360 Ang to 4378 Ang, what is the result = 0.03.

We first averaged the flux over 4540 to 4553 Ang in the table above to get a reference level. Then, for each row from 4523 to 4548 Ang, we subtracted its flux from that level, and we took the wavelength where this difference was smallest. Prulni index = 4529.0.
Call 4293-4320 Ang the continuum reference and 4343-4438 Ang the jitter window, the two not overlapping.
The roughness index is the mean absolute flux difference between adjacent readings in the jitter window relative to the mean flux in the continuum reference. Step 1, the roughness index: 0.029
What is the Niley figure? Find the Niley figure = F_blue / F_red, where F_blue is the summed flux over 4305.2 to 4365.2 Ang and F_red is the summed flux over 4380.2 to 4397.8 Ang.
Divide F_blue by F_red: 3.7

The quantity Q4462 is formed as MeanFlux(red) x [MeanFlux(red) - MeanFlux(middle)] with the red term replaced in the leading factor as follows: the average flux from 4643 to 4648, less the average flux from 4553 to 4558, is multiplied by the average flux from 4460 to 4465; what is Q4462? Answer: -0.56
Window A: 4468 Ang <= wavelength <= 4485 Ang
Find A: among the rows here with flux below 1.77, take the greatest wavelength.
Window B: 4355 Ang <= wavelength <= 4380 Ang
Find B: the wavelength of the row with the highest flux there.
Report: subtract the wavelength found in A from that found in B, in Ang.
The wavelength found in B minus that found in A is -107.5 Ang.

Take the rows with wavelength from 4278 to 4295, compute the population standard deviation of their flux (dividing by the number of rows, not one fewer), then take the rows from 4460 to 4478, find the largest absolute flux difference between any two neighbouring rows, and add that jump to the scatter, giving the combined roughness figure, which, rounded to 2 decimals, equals 0.14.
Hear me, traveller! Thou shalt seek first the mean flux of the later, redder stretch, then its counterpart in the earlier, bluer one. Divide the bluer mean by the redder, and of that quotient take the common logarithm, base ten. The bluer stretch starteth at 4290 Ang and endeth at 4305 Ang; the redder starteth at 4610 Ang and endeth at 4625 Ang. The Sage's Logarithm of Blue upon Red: 0.08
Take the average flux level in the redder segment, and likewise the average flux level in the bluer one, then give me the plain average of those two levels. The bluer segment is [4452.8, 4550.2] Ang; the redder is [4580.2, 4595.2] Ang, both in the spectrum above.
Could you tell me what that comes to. 1.74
